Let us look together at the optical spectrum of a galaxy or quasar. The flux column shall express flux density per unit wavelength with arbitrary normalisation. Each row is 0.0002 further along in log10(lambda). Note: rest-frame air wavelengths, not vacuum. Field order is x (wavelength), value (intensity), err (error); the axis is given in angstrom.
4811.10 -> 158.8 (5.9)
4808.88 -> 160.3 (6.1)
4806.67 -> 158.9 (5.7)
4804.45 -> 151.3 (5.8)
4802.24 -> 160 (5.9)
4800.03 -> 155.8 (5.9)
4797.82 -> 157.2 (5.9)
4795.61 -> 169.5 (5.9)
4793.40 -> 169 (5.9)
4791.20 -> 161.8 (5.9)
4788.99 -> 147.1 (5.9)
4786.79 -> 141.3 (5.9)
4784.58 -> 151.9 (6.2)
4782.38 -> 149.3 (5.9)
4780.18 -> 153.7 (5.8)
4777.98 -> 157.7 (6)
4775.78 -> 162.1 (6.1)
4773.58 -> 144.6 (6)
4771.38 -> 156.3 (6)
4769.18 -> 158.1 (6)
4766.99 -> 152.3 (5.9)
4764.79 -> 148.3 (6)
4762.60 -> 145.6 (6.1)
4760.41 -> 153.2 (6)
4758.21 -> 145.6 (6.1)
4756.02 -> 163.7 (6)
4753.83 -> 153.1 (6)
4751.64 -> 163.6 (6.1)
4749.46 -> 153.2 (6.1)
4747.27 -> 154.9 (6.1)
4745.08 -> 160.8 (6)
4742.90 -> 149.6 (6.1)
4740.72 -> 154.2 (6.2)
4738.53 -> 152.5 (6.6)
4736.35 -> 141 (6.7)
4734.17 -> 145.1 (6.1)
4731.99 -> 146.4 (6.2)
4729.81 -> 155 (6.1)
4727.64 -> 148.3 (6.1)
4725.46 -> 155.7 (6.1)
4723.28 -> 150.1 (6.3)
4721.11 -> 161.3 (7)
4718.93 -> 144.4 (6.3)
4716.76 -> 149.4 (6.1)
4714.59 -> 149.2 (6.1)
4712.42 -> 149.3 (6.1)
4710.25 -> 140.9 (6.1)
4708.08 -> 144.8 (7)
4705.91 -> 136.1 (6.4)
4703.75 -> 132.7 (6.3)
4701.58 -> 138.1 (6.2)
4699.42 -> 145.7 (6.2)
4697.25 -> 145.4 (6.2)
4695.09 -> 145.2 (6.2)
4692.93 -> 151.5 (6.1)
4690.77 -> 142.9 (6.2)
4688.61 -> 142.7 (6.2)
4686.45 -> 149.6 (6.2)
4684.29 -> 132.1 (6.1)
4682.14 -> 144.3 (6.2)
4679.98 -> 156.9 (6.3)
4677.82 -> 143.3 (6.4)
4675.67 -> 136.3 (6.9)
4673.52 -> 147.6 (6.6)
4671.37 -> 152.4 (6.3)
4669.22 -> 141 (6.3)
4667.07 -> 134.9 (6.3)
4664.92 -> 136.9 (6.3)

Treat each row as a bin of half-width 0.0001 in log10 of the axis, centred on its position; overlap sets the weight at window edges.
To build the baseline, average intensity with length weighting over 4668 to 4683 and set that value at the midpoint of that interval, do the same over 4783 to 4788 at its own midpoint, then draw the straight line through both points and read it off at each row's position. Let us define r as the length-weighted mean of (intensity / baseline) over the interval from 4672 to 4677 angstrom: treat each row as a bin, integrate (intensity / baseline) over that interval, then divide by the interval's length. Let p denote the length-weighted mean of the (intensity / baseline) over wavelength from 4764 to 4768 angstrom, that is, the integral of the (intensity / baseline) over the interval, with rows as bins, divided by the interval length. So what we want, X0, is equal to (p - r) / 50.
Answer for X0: 0.0008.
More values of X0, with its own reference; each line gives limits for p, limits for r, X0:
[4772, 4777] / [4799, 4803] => -0.0005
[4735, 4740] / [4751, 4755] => -0.0014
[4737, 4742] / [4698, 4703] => 0.0014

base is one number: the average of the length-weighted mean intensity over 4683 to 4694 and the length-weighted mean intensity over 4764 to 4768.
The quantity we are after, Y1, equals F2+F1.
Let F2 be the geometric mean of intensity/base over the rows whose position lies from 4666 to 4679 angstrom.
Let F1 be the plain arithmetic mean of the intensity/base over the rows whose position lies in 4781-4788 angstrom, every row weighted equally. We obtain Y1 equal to 1.97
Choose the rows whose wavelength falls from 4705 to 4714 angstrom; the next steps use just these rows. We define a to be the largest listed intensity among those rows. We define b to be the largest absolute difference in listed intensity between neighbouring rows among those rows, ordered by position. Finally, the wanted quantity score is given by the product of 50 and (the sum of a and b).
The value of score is 7900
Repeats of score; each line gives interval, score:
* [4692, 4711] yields 8010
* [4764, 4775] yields 8490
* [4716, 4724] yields 8910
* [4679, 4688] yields 8720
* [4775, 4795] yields 9185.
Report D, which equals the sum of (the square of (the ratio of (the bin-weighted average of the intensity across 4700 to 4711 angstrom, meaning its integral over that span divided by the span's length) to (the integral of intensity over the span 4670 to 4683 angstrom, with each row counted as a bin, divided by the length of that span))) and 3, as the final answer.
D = 3.90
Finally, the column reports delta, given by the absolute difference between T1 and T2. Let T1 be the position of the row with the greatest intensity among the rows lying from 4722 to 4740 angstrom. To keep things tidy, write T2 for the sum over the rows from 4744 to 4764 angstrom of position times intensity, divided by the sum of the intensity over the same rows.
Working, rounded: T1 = 4725.46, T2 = 4753.7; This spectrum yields 28.2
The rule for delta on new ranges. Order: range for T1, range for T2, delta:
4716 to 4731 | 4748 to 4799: 52.6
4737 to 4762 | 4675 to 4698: 69.5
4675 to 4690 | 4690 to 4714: 21.5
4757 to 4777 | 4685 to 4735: 65.3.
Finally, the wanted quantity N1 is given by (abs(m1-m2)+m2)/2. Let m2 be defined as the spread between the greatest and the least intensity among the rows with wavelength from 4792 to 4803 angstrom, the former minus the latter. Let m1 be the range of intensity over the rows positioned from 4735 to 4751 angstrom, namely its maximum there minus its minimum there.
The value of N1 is 9.9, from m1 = 19.8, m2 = 14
